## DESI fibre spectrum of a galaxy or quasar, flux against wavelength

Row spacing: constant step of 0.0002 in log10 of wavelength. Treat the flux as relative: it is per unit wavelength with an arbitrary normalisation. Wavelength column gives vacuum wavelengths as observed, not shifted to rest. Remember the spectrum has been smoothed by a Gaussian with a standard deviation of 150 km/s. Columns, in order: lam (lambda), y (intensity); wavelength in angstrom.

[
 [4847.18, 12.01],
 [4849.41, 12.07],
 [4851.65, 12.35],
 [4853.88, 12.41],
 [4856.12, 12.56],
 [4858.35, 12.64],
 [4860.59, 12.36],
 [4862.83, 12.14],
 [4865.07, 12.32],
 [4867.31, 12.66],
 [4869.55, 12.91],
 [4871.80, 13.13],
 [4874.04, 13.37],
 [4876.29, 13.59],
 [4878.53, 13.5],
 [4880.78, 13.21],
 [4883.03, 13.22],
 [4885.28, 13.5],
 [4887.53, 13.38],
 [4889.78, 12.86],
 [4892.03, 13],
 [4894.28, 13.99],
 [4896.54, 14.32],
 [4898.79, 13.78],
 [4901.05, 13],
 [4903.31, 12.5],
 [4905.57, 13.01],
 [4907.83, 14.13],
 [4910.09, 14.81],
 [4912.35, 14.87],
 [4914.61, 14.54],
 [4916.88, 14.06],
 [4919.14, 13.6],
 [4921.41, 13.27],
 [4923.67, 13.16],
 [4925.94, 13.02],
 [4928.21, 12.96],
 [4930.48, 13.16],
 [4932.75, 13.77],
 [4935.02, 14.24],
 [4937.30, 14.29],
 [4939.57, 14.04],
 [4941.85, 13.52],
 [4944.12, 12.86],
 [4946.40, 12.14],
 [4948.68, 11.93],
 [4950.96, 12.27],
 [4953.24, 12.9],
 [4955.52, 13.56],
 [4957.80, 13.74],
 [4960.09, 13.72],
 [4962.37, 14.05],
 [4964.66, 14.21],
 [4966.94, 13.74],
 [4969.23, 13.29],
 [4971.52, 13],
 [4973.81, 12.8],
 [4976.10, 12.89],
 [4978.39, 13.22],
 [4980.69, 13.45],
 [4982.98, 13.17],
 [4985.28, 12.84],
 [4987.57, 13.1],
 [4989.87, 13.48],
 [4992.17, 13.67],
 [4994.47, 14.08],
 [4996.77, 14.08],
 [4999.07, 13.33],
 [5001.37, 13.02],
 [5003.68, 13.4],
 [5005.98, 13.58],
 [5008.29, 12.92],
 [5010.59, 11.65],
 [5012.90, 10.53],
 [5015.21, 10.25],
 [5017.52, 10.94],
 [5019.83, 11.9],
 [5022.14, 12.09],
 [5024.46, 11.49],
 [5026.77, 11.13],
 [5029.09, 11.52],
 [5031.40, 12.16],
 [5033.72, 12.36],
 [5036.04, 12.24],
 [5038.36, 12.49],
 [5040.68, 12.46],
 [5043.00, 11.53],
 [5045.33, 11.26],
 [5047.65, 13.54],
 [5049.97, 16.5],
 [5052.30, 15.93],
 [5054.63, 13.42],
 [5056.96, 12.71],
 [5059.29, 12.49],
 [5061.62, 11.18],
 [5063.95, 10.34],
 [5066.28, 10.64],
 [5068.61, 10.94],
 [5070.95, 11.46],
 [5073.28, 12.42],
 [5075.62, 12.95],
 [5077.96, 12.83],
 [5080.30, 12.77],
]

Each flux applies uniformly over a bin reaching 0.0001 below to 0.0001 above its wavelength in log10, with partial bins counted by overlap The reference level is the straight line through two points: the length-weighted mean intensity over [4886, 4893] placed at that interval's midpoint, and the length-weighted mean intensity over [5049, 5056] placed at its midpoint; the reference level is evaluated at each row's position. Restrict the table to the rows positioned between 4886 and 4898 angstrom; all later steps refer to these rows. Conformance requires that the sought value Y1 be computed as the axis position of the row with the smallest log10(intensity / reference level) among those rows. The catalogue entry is 4889.78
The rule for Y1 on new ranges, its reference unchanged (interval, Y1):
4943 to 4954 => 4948.68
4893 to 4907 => 4903.31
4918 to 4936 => 4928.21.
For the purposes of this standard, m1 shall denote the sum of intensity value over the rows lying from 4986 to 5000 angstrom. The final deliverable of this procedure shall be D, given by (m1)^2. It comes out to 6681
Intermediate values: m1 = 82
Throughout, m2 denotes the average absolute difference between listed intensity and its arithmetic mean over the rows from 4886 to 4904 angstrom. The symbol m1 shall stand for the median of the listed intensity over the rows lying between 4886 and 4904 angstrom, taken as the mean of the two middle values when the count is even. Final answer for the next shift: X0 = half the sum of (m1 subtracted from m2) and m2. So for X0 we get -6.1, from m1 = 13.2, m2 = 0.5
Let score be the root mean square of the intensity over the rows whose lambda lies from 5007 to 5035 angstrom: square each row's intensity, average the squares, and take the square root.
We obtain 11.6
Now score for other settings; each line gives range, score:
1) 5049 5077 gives 12.7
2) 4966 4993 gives 13.2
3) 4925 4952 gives 13.2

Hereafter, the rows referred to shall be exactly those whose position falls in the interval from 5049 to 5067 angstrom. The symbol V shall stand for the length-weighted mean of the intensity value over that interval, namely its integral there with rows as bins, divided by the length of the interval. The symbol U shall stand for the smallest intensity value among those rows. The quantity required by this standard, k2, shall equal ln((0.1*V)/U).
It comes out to -2.08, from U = 10.34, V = 12.9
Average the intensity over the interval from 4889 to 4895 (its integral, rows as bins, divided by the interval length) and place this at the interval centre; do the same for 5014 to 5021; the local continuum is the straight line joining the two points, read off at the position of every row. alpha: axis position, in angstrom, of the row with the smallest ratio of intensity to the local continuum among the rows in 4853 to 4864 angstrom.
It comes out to 4862.83 angstrom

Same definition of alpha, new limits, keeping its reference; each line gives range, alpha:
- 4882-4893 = 4889.78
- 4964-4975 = 4973.81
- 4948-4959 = 4948.68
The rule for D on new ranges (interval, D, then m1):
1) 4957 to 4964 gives 1723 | 42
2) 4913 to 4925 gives 4710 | 69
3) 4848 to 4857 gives 2439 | 49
